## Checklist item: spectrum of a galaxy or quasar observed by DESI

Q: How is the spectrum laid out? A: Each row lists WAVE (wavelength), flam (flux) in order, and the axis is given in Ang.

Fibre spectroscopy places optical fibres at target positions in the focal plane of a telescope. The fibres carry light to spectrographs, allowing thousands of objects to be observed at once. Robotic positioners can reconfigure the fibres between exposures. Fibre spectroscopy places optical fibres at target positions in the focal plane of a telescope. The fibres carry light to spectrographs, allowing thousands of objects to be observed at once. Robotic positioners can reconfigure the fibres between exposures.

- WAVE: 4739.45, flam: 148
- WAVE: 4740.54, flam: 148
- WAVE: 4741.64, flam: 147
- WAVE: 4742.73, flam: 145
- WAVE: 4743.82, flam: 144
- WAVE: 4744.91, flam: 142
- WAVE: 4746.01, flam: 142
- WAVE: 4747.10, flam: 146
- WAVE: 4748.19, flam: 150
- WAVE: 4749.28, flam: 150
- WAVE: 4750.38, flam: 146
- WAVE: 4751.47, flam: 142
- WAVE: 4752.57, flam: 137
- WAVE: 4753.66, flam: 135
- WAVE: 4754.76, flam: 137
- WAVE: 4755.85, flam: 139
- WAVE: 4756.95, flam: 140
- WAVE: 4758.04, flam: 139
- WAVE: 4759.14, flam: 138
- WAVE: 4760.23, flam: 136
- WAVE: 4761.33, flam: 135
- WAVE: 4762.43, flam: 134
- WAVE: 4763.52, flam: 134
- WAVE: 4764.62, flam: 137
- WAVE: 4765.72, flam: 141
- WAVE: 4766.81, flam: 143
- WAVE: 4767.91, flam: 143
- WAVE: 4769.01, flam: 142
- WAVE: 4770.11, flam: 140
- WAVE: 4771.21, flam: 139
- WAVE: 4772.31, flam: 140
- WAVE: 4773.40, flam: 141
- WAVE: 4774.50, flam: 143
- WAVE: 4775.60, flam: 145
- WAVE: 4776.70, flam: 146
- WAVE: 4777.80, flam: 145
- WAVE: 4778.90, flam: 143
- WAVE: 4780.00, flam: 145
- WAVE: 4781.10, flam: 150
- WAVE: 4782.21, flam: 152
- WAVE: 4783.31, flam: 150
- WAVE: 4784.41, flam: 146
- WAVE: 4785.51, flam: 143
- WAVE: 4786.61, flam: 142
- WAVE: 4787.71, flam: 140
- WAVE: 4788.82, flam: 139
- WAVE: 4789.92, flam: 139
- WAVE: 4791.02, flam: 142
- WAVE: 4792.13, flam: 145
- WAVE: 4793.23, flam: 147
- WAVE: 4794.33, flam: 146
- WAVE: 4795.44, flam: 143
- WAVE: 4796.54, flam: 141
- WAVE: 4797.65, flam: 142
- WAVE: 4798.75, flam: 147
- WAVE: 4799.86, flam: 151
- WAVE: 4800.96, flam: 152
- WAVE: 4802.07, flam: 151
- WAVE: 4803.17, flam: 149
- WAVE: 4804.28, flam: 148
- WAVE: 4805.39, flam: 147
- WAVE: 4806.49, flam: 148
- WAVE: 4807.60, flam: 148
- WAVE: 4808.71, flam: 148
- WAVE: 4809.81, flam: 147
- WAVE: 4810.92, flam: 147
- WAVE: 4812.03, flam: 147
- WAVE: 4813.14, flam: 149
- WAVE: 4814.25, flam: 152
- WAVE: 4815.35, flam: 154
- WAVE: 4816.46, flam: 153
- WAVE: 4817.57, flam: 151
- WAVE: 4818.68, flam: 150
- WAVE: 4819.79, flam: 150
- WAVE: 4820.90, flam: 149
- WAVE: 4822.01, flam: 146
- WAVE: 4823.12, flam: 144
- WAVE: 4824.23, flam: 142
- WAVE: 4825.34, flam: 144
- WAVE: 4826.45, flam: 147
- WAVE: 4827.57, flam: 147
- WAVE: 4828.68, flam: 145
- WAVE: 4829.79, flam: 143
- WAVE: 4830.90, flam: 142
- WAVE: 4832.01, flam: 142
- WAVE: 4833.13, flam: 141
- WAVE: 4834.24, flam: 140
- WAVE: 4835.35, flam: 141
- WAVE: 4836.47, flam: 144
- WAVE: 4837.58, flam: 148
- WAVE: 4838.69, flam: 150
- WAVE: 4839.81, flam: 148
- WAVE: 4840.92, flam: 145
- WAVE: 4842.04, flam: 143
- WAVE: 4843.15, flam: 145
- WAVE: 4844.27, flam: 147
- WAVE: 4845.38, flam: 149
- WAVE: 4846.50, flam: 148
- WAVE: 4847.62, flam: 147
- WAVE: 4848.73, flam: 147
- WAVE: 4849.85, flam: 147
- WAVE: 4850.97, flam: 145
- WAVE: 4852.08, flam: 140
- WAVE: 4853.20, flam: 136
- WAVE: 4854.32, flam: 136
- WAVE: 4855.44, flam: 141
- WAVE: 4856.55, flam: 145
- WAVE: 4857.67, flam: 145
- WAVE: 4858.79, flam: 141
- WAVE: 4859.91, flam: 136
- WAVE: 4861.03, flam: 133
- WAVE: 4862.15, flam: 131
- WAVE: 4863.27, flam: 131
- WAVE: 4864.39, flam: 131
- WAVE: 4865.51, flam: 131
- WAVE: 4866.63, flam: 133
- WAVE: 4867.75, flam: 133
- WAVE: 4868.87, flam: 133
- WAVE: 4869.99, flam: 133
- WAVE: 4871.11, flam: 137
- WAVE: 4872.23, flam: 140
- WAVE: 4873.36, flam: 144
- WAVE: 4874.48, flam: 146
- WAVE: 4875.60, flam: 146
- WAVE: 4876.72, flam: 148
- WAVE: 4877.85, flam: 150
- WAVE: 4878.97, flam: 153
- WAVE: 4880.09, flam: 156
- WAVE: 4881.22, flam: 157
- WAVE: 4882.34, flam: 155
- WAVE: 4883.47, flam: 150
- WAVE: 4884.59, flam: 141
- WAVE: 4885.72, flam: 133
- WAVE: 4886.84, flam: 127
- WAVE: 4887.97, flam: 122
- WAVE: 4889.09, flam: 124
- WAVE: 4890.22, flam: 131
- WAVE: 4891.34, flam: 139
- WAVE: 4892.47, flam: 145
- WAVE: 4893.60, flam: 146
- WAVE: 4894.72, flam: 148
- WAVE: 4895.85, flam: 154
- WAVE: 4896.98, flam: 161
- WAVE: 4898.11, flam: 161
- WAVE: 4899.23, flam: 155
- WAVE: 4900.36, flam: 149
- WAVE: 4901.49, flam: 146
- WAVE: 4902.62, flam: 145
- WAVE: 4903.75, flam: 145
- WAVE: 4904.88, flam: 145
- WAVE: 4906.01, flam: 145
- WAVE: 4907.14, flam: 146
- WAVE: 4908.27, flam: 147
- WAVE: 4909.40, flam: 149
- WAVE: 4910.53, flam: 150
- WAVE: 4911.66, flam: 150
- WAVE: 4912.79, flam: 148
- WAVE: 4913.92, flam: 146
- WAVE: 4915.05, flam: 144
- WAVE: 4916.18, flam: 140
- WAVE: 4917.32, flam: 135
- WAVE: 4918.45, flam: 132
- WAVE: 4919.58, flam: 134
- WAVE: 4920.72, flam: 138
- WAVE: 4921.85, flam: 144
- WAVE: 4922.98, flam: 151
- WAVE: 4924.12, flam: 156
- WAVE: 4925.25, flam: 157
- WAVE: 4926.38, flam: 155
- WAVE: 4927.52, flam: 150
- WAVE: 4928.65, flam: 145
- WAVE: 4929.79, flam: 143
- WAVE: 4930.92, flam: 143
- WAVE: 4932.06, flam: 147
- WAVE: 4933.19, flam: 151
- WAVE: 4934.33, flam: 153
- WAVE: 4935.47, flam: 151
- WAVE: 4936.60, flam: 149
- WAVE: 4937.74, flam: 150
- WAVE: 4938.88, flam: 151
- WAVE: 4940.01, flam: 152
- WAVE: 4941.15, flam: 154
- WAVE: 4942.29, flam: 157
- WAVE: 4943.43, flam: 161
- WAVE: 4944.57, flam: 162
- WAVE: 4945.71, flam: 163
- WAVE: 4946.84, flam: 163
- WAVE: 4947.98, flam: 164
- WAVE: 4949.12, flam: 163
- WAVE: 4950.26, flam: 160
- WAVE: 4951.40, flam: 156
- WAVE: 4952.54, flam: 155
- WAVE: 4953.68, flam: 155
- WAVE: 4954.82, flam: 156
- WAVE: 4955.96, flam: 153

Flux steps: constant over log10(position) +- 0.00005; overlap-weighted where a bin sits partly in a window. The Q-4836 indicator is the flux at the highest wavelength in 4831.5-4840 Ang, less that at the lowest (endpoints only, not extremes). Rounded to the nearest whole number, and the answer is 6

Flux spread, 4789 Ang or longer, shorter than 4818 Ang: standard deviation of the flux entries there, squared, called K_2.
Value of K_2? 14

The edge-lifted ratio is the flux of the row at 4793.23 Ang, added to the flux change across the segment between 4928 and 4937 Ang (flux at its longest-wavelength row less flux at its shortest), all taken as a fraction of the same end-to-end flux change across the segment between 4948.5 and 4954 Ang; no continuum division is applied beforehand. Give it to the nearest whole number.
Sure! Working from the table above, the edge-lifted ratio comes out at -19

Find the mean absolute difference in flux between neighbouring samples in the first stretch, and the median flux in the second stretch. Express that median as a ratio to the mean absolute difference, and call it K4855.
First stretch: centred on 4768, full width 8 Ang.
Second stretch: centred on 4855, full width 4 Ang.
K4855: 83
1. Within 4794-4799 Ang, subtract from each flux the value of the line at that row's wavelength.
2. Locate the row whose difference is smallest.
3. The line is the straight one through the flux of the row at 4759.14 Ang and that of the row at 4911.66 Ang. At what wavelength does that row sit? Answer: 4796.54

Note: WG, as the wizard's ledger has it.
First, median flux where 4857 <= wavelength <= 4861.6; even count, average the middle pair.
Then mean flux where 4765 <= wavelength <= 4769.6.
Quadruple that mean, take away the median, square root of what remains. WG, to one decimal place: 20.7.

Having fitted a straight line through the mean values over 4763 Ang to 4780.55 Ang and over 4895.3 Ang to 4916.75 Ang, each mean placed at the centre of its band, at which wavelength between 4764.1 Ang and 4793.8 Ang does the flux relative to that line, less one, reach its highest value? 4782.21 Ang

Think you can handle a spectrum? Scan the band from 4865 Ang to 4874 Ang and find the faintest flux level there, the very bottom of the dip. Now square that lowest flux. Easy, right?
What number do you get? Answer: 17161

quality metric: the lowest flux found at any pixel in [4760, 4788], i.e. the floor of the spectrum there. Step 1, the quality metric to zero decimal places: 134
